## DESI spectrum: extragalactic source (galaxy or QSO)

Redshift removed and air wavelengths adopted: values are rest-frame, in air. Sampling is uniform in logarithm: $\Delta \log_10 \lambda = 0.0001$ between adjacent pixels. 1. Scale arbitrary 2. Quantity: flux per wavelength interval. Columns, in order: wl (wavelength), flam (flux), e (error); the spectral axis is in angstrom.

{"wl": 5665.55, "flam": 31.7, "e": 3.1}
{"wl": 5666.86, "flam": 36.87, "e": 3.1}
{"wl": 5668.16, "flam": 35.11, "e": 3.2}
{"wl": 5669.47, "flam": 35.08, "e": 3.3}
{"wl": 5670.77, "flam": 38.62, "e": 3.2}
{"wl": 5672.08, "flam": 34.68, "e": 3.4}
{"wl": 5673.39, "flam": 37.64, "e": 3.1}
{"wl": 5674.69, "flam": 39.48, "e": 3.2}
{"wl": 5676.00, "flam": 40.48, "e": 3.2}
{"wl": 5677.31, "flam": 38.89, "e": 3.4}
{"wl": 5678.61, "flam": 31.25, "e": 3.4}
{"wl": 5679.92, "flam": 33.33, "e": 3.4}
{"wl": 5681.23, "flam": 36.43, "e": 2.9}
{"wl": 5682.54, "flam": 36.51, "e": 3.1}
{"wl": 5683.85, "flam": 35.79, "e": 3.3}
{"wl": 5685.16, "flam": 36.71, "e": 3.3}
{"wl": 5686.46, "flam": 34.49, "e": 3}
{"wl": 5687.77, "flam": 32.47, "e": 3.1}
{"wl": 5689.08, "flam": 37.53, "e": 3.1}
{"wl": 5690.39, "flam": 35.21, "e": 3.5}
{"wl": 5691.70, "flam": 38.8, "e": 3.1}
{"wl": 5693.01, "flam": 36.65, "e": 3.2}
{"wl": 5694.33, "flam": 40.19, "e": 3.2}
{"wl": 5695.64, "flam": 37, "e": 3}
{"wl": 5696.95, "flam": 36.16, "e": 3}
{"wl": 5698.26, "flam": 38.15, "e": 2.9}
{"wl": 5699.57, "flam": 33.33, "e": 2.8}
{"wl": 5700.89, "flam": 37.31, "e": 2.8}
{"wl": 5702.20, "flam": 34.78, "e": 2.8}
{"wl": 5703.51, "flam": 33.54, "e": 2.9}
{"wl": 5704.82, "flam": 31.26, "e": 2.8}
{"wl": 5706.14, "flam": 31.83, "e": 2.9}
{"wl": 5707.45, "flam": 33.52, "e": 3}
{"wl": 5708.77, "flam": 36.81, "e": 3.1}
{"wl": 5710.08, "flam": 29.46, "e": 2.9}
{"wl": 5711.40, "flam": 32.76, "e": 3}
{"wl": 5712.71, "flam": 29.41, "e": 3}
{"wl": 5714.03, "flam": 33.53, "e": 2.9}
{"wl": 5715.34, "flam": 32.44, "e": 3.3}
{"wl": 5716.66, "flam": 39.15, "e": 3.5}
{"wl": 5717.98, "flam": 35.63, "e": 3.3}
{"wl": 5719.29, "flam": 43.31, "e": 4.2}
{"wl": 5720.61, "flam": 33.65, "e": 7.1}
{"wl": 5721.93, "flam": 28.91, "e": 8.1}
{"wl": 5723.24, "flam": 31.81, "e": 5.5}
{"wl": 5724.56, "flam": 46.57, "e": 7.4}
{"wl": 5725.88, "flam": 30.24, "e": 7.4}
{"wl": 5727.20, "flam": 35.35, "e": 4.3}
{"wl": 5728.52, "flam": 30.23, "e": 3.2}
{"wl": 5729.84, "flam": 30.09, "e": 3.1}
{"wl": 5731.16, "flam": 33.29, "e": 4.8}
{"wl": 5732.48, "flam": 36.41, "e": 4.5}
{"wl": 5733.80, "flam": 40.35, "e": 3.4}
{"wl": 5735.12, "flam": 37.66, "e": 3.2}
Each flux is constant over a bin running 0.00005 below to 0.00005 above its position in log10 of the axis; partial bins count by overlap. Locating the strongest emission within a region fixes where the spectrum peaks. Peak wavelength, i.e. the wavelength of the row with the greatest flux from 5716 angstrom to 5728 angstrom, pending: 5724.56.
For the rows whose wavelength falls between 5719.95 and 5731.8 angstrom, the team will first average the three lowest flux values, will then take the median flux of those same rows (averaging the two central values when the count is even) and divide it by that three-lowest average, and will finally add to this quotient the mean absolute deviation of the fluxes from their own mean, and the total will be 4.5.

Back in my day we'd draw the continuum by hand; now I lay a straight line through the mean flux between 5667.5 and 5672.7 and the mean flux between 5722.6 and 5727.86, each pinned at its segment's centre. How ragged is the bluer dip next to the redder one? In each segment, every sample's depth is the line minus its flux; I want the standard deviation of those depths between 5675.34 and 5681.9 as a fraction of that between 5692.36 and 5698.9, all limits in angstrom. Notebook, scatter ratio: 2.37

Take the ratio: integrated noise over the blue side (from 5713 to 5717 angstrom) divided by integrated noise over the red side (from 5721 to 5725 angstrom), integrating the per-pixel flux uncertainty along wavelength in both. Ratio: 0.46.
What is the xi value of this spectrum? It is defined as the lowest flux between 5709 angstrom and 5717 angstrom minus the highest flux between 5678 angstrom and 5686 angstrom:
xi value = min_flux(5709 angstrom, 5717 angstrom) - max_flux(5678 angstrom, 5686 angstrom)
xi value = -7.3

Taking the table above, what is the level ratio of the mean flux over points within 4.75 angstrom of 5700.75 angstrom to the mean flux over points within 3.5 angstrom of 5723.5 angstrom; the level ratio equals 1.02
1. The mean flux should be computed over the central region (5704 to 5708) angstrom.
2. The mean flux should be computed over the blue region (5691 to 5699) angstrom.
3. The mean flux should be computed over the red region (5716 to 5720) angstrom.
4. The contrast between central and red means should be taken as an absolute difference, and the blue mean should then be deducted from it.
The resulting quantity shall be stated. -31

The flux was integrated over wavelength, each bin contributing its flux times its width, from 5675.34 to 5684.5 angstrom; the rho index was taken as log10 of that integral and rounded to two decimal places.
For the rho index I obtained 2.52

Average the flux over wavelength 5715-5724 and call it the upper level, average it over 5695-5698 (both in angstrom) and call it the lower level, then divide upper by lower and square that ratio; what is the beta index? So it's 0.91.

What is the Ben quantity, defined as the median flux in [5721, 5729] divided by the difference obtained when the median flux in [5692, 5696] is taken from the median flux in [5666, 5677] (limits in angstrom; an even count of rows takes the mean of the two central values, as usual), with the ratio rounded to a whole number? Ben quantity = 122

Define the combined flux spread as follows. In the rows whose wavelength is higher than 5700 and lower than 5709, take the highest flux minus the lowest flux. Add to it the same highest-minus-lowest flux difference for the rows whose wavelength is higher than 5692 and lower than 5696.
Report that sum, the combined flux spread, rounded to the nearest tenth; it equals 9.6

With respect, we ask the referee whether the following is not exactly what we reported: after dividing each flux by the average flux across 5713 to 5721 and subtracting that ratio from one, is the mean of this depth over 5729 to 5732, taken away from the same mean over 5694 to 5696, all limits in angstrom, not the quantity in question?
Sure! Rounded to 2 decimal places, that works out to -0.19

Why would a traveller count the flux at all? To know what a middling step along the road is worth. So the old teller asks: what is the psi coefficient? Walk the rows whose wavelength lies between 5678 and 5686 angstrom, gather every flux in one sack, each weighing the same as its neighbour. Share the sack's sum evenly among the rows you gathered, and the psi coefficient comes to 35.0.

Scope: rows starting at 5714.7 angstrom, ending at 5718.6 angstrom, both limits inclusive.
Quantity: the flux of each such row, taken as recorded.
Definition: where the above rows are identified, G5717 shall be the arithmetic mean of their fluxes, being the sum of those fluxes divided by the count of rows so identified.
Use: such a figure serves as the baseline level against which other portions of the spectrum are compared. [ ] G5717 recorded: 35.7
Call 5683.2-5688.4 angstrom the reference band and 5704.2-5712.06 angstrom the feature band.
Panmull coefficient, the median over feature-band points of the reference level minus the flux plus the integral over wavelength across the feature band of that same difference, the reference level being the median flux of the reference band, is 23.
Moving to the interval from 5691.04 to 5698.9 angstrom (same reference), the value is -24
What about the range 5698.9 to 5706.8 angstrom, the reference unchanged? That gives 13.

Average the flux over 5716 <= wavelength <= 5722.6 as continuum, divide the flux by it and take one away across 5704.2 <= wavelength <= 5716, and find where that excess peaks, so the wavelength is 5708.77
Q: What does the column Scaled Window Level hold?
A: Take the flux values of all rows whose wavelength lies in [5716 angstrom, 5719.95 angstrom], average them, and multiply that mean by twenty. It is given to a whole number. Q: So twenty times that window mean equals 787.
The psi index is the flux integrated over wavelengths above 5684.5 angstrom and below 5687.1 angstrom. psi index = 93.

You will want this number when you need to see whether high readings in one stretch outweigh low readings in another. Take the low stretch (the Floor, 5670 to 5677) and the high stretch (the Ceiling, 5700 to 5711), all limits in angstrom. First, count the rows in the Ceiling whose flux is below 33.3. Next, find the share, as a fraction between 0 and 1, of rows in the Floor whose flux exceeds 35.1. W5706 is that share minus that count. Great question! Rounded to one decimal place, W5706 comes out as -2.2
